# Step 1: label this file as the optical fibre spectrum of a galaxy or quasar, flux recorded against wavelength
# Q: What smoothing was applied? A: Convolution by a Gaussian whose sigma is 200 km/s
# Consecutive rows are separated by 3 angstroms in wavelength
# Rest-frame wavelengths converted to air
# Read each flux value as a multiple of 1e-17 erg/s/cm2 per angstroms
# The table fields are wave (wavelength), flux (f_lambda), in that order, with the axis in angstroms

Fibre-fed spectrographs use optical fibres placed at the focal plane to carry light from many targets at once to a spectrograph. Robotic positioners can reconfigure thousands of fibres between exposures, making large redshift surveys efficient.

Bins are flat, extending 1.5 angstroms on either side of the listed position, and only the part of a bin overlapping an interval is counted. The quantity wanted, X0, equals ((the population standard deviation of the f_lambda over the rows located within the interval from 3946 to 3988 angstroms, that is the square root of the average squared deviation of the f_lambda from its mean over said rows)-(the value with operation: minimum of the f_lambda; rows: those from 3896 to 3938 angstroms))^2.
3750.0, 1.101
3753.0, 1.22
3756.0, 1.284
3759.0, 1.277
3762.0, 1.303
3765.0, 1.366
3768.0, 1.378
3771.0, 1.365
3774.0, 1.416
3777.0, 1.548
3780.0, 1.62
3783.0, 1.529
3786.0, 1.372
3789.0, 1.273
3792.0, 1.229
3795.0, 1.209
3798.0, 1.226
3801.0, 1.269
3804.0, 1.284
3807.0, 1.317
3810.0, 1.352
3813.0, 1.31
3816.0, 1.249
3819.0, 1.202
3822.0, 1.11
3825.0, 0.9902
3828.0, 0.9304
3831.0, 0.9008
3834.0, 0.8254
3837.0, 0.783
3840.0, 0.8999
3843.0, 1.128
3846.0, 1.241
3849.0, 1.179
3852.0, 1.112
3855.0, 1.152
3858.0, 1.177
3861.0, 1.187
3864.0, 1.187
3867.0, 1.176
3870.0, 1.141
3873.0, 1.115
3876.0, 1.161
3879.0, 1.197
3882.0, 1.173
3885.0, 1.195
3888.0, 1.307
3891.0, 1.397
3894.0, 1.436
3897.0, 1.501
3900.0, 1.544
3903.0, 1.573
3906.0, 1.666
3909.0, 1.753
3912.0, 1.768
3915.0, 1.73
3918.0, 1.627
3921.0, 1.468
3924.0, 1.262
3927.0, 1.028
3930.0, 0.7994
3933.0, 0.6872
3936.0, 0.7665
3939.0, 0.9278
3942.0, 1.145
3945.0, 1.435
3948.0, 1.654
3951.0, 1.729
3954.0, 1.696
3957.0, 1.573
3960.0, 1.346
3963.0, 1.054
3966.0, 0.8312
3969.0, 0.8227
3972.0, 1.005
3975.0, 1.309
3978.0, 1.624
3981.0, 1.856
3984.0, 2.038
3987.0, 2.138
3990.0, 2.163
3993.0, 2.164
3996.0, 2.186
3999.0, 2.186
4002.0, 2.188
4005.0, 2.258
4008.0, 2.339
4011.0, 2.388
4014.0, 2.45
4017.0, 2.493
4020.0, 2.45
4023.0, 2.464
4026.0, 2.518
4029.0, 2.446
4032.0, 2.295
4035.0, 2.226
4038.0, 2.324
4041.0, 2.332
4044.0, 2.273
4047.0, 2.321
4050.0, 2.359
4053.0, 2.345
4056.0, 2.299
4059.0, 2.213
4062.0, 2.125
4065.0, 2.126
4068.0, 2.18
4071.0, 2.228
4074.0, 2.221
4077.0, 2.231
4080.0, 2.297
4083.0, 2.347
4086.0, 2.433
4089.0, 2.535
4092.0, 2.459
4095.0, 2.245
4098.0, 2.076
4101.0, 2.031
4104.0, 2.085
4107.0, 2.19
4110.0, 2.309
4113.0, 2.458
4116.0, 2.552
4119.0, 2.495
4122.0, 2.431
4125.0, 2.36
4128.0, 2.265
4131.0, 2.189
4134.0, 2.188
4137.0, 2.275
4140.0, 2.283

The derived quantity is 0.1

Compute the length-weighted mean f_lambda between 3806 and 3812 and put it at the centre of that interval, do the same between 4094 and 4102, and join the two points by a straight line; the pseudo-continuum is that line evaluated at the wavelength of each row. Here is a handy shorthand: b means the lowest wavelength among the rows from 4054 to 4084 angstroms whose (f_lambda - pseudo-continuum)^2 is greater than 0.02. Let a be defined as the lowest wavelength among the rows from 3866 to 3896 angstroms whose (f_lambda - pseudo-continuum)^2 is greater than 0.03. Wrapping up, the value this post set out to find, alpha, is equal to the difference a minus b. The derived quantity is -189 angstroms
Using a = 3867.0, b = 4056.0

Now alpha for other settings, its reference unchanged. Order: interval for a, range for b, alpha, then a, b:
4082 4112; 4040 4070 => 42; 4083.0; 4041.0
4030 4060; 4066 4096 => -36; 4032.0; 4068.0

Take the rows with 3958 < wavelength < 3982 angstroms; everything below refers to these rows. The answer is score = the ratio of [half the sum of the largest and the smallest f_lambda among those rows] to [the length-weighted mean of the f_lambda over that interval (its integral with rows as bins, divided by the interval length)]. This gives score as 1.09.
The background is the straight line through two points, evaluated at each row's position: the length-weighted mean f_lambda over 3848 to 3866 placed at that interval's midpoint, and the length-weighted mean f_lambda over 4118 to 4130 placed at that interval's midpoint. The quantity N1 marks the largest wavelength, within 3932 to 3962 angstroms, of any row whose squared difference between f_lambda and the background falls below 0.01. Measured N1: 3957.0 angstroms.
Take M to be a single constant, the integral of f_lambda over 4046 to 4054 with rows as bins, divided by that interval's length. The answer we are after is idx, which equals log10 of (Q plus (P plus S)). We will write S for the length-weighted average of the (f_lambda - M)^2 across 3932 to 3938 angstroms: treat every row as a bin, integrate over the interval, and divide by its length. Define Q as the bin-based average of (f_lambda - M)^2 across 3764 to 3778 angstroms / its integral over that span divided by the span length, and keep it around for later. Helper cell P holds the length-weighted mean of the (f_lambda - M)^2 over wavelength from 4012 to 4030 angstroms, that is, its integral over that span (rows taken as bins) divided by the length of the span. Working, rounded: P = 0.0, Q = 0.87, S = 2.6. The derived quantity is 0.5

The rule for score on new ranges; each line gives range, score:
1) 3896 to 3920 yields 0.99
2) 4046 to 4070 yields 1.00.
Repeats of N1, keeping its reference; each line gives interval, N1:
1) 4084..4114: 4110.0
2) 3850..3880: 3879.0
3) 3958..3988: 3978.0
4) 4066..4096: 4095.0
